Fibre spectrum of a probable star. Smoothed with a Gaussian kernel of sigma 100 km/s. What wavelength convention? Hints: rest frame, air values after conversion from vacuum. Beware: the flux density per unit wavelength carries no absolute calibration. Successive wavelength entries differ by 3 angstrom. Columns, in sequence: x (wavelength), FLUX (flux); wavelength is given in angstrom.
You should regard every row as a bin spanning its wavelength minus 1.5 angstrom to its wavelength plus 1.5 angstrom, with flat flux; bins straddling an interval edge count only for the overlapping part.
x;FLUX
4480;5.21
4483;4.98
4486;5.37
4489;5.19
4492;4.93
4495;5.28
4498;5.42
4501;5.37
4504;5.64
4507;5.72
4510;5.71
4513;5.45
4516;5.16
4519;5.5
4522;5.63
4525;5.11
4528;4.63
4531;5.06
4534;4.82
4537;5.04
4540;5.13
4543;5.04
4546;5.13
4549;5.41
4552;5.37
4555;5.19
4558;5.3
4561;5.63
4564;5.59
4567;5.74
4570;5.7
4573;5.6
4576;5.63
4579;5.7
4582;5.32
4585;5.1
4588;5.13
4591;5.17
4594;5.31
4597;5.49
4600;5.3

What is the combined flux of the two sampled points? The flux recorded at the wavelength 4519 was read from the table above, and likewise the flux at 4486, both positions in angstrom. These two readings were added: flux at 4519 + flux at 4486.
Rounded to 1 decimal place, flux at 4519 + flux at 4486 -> 10.9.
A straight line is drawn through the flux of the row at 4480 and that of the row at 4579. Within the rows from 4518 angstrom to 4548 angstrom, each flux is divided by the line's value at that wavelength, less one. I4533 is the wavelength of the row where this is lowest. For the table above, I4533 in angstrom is 4528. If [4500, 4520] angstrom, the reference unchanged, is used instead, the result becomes 4516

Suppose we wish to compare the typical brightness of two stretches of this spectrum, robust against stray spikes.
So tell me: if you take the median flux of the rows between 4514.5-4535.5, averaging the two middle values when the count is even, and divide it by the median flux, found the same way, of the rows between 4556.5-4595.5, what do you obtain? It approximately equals 0.91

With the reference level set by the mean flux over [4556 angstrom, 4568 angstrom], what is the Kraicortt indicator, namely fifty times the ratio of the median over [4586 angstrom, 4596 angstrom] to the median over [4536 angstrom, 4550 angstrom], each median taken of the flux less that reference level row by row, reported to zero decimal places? 45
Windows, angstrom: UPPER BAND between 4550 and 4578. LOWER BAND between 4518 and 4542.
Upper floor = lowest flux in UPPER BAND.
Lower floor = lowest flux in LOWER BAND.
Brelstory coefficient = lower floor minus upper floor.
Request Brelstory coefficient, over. -0.56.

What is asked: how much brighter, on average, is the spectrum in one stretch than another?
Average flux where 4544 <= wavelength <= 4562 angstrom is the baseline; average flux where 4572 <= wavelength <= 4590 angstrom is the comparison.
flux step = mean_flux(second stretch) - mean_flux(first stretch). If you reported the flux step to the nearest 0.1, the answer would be 0.1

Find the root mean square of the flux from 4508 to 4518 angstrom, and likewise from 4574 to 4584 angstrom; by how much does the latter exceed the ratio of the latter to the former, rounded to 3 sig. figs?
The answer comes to 4.53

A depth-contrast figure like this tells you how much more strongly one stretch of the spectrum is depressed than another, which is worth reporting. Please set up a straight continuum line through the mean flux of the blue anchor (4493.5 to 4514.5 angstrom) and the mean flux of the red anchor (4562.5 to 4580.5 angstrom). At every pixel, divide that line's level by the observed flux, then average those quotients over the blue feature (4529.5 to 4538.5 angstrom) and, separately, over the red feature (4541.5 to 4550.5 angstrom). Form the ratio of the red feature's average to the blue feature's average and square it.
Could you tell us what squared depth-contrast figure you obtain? 0.93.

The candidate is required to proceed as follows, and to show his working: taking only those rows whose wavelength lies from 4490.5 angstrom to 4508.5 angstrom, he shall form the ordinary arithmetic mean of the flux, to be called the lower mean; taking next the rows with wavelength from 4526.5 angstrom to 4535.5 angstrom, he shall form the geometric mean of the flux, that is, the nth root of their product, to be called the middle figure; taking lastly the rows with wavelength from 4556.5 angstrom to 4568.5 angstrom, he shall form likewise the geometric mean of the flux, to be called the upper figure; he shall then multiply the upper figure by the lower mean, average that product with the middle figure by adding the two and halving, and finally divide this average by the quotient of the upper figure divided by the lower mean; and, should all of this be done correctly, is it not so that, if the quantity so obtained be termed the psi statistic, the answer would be 16.9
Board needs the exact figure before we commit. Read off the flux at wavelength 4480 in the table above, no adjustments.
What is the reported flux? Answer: 5.21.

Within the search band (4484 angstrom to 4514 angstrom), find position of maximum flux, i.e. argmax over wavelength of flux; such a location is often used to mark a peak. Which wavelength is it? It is 4507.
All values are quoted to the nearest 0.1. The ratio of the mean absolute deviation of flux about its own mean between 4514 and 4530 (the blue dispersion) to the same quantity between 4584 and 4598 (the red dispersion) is 2.2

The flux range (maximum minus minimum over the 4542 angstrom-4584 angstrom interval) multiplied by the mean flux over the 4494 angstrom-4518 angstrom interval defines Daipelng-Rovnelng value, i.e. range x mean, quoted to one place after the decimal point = 3.8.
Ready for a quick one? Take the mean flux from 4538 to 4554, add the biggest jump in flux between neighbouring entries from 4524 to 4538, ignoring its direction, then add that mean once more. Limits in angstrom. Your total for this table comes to 10.9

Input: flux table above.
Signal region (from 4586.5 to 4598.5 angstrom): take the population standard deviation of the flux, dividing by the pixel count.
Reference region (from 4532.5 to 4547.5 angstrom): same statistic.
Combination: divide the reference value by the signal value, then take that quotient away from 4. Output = 3.2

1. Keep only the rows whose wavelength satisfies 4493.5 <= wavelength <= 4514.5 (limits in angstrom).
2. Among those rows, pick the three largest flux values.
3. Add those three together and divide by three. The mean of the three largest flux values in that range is 5.690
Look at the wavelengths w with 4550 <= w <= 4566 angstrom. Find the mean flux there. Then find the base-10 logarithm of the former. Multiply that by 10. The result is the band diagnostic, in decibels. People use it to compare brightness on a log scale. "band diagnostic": 7.34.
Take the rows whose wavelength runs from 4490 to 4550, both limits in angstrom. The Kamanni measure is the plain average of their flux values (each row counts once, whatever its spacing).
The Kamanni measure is 5.26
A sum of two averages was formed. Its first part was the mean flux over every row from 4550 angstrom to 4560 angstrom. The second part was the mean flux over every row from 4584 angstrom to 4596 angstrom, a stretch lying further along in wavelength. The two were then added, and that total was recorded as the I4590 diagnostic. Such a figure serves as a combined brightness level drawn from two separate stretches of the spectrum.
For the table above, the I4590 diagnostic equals 10.5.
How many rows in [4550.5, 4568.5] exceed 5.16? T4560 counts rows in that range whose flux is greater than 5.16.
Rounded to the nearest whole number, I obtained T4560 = 6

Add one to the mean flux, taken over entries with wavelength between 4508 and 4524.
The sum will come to 6.49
